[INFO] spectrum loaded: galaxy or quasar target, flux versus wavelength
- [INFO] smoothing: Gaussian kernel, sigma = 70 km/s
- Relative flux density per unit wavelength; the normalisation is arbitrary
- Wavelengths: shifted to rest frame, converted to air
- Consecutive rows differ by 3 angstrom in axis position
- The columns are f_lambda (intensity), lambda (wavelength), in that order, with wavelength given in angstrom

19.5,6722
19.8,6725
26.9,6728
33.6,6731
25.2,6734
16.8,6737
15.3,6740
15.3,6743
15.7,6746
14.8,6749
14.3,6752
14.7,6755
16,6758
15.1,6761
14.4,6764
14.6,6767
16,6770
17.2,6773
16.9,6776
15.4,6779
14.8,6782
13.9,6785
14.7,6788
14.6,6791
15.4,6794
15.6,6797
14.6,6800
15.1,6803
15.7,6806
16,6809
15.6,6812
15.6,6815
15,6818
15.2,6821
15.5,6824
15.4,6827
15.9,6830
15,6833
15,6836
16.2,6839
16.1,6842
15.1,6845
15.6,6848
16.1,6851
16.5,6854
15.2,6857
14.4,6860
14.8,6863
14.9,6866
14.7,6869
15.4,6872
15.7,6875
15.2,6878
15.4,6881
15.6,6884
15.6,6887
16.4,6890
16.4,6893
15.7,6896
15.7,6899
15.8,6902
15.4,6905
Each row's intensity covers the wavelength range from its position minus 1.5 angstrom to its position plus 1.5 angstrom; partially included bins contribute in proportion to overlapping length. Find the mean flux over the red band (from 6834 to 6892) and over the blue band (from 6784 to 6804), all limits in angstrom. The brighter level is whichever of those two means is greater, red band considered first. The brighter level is 15.47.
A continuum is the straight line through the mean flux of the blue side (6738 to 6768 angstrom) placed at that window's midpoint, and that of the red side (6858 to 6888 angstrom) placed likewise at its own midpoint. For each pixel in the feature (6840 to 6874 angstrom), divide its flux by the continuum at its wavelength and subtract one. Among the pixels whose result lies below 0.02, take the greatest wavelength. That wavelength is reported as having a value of 6872 angstrom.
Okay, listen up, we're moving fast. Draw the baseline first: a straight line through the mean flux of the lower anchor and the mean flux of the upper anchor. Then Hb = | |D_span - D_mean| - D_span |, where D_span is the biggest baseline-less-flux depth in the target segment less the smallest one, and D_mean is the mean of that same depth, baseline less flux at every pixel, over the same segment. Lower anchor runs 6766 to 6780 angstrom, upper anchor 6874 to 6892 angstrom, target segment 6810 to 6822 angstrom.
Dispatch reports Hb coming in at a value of 0.5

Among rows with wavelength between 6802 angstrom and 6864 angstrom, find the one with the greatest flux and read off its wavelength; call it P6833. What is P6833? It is 6854 angstrom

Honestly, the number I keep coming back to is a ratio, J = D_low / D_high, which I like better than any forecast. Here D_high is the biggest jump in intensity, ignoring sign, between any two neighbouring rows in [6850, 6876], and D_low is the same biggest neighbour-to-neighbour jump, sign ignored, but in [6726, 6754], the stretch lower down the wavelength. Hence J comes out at 6.5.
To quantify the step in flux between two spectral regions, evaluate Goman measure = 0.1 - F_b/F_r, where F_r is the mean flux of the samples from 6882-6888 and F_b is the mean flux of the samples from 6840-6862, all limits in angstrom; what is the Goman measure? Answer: -0.90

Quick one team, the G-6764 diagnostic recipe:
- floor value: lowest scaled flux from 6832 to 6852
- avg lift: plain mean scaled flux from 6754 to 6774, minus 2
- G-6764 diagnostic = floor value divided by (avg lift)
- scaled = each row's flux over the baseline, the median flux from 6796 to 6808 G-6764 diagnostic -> -0.98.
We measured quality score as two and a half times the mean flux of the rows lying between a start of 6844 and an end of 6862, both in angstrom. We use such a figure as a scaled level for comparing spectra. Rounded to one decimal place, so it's 38.7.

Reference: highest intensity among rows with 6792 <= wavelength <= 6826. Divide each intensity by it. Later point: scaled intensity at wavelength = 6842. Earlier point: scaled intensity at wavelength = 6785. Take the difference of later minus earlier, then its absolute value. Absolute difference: 0.14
